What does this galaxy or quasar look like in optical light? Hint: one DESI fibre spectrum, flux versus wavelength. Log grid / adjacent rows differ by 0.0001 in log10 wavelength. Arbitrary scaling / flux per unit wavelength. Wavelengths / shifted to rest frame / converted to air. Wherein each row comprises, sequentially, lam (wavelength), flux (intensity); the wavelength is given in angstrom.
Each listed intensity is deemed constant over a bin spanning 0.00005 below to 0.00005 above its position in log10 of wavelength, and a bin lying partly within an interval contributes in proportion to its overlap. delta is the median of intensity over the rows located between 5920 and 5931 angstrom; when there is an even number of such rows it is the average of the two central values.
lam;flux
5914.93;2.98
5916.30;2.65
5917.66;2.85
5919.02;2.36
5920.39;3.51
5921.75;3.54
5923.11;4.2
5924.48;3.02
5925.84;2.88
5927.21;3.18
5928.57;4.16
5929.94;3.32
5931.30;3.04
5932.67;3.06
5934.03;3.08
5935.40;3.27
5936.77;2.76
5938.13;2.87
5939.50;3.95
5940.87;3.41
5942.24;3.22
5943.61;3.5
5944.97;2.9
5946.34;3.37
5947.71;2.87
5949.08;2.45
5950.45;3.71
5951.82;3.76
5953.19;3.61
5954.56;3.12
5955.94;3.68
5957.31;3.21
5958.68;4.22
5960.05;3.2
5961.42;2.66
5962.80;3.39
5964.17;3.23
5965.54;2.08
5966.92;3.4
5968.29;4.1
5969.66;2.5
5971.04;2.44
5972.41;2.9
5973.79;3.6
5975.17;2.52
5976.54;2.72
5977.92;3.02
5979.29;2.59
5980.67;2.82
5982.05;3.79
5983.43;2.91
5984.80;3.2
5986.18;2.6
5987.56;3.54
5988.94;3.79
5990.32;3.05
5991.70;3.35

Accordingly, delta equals 3.4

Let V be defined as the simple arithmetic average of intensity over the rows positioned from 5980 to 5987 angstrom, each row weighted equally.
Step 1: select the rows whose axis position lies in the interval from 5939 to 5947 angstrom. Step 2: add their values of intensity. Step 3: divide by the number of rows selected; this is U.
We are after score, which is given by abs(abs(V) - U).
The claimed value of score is 0.33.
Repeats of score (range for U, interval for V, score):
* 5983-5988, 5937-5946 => 0.25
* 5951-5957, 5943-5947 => 0.29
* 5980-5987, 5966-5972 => 0.05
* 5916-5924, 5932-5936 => 0.05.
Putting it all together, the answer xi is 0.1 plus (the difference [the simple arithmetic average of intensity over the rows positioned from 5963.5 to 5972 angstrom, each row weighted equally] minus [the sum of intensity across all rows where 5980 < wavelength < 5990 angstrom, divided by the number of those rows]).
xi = -0.18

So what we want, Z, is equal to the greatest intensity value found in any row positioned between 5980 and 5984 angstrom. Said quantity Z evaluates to 3.79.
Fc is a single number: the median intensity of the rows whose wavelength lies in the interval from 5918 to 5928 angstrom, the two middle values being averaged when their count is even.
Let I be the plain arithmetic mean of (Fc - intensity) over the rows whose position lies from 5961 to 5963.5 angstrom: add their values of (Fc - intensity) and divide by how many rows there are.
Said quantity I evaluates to 0.2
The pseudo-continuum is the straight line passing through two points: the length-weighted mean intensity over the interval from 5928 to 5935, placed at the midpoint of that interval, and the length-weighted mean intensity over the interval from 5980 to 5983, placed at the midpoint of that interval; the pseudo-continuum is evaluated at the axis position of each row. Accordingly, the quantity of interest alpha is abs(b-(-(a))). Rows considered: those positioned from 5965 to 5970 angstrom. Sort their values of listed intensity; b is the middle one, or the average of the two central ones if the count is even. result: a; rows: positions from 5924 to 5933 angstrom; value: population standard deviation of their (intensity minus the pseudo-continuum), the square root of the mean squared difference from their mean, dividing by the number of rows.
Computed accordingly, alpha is 3.3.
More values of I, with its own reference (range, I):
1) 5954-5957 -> -0.2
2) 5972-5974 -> -0.1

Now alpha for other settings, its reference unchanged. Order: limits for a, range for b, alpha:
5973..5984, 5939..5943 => 3.8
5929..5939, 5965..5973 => 2.9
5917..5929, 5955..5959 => 4.3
